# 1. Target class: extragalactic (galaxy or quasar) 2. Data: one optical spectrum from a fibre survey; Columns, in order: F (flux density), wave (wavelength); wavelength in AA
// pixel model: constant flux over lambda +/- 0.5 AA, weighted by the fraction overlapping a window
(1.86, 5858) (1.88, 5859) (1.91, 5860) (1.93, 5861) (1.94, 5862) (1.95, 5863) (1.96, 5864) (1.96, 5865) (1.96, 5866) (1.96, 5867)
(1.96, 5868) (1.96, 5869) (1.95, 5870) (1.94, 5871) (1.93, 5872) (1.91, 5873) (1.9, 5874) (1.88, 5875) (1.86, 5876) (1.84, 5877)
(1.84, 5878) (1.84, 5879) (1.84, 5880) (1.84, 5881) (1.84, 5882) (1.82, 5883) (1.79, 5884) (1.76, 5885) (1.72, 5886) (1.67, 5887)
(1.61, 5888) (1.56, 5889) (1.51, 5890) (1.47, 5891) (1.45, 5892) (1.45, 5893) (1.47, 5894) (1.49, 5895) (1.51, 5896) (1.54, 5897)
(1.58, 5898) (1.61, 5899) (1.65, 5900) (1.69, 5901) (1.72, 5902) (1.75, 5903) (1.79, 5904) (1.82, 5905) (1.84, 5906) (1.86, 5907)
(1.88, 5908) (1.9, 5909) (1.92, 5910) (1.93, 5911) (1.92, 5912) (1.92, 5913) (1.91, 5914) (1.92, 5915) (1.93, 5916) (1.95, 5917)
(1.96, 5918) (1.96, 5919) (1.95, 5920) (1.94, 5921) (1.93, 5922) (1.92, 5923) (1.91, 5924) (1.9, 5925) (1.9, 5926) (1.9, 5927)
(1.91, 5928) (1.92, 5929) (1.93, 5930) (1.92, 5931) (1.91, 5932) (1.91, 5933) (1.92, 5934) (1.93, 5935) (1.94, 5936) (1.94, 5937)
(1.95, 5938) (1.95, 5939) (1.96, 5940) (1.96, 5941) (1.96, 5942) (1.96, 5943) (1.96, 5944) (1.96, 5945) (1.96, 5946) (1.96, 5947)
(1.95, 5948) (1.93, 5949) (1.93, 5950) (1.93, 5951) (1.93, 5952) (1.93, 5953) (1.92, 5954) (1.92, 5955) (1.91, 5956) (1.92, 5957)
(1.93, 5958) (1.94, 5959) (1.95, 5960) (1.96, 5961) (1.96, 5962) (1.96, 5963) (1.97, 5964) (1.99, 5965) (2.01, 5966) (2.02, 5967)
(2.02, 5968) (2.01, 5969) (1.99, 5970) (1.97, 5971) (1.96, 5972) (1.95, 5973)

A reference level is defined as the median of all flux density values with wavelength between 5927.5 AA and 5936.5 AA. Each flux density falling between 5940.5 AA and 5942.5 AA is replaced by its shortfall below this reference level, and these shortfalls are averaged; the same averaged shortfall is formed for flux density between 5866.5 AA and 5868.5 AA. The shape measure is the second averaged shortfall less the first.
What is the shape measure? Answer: 0.00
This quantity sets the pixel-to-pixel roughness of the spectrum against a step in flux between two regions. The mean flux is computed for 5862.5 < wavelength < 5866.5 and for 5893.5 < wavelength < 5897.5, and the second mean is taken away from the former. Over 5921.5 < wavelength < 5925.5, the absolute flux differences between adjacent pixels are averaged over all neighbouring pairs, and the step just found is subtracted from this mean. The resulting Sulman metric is -0.4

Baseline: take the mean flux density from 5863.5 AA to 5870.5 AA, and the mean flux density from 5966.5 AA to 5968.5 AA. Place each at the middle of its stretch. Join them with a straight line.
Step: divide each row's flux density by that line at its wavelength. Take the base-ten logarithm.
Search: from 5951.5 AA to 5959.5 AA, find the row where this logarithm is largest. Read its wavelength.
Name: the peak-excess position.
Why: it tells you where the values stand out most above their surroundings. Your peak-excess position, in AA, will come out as 5959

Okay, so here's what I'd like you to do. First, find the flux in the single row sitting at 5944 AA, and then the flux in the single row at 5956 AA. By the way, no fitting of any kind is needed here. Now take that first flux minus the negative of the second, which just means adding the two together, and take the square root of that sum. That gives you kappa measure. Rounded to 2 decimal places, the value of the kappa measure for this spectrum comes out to 1.97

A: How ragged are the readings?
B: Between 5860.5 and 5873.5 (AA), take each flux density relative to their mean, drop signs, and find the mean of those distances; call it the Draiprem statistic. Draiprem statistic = 0.013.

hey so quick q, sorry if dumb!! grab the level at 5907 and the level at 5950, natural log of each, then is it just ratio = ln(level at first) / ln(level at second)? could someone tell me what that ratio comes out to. 0.94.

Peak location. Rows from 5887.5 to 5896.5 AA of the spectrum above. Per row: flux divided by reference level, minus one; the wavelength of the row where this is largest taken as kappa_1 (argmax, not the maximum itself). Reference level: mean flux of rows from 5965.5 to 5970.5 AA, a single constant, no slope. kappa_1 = 5888 AA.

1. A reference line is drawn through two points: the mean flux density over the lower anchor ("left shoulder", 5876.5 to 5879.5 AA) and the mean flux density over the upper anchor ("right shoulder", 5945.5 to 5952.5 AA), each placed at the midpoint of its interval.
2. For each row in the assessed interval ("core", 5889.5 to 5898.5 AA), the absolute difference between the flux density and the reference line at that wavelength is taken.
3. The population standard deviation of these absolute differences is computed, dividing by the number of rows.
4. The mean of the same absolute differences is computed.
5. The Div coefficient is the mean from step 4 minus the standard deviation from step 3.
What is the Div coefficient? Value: 0.328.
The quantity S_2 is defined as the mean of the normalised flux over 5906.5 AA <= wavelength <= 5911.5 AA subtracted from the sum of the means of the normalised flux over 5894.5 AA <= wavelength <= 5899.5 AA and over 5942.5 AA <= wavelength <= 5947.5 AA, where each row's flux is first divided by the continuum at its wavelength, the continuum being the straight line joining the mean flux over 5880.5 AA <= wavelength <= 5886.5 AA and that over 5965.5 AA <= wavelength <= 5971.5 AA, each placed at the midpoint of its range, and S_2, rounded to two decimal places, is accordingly 0.83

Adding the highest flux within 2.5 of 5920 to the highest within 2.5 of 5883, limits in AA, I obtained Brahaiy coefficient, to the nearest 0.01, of 3.80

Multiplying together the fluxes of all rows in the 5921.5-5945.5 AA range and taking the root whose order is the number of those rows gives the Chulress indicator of 1.931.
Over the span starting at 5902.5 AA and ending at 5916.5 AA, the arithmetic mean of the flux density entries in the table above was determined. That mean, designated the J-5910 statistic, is 1.88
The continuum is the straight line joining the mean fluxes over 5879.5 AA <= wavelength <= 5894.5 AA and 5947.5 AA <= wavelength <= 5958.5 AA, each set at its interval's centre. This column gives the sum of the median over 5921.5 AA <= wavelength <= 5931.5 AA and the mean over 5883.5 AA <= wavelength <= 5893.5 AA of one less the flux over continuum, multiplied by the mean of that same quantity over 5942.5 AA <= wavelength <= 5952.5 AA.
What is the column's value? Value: 0.000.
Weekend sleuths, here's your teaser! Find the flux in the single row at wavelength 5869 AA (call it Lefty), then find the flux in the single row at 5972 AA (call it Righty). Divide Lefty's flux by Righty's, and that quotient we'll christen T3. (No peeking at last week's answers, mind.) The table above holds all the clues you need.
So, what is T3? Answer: 1.00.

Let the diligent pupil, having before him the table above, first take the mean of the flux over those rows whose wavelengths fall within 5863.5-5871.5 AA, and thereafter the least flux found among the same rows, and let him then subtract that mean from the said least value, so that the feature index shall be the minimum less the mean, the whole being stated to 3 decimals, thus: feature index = -0.016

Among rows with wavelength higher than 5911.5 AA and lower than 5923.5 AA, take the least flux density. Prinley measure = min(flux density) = 1.91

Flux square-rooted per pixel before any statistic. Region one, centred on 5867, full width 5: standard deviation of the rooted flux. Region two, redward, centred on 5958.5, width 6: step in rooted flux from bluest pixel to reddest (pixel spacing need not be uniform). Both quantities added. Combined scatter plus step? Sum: 0.018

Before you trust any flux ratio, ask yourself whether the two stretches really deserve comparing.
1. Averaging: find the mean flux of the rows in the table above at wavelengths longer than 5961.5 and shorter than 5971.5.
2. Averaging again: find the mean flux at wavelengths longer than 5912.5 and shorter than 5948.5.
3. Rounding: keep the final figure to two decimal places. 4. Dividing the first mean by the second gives 1.03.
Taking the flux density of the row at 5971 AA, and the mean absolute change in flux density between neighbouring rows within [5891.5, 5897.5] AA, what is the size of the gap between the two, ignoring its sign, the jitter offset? 1.95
